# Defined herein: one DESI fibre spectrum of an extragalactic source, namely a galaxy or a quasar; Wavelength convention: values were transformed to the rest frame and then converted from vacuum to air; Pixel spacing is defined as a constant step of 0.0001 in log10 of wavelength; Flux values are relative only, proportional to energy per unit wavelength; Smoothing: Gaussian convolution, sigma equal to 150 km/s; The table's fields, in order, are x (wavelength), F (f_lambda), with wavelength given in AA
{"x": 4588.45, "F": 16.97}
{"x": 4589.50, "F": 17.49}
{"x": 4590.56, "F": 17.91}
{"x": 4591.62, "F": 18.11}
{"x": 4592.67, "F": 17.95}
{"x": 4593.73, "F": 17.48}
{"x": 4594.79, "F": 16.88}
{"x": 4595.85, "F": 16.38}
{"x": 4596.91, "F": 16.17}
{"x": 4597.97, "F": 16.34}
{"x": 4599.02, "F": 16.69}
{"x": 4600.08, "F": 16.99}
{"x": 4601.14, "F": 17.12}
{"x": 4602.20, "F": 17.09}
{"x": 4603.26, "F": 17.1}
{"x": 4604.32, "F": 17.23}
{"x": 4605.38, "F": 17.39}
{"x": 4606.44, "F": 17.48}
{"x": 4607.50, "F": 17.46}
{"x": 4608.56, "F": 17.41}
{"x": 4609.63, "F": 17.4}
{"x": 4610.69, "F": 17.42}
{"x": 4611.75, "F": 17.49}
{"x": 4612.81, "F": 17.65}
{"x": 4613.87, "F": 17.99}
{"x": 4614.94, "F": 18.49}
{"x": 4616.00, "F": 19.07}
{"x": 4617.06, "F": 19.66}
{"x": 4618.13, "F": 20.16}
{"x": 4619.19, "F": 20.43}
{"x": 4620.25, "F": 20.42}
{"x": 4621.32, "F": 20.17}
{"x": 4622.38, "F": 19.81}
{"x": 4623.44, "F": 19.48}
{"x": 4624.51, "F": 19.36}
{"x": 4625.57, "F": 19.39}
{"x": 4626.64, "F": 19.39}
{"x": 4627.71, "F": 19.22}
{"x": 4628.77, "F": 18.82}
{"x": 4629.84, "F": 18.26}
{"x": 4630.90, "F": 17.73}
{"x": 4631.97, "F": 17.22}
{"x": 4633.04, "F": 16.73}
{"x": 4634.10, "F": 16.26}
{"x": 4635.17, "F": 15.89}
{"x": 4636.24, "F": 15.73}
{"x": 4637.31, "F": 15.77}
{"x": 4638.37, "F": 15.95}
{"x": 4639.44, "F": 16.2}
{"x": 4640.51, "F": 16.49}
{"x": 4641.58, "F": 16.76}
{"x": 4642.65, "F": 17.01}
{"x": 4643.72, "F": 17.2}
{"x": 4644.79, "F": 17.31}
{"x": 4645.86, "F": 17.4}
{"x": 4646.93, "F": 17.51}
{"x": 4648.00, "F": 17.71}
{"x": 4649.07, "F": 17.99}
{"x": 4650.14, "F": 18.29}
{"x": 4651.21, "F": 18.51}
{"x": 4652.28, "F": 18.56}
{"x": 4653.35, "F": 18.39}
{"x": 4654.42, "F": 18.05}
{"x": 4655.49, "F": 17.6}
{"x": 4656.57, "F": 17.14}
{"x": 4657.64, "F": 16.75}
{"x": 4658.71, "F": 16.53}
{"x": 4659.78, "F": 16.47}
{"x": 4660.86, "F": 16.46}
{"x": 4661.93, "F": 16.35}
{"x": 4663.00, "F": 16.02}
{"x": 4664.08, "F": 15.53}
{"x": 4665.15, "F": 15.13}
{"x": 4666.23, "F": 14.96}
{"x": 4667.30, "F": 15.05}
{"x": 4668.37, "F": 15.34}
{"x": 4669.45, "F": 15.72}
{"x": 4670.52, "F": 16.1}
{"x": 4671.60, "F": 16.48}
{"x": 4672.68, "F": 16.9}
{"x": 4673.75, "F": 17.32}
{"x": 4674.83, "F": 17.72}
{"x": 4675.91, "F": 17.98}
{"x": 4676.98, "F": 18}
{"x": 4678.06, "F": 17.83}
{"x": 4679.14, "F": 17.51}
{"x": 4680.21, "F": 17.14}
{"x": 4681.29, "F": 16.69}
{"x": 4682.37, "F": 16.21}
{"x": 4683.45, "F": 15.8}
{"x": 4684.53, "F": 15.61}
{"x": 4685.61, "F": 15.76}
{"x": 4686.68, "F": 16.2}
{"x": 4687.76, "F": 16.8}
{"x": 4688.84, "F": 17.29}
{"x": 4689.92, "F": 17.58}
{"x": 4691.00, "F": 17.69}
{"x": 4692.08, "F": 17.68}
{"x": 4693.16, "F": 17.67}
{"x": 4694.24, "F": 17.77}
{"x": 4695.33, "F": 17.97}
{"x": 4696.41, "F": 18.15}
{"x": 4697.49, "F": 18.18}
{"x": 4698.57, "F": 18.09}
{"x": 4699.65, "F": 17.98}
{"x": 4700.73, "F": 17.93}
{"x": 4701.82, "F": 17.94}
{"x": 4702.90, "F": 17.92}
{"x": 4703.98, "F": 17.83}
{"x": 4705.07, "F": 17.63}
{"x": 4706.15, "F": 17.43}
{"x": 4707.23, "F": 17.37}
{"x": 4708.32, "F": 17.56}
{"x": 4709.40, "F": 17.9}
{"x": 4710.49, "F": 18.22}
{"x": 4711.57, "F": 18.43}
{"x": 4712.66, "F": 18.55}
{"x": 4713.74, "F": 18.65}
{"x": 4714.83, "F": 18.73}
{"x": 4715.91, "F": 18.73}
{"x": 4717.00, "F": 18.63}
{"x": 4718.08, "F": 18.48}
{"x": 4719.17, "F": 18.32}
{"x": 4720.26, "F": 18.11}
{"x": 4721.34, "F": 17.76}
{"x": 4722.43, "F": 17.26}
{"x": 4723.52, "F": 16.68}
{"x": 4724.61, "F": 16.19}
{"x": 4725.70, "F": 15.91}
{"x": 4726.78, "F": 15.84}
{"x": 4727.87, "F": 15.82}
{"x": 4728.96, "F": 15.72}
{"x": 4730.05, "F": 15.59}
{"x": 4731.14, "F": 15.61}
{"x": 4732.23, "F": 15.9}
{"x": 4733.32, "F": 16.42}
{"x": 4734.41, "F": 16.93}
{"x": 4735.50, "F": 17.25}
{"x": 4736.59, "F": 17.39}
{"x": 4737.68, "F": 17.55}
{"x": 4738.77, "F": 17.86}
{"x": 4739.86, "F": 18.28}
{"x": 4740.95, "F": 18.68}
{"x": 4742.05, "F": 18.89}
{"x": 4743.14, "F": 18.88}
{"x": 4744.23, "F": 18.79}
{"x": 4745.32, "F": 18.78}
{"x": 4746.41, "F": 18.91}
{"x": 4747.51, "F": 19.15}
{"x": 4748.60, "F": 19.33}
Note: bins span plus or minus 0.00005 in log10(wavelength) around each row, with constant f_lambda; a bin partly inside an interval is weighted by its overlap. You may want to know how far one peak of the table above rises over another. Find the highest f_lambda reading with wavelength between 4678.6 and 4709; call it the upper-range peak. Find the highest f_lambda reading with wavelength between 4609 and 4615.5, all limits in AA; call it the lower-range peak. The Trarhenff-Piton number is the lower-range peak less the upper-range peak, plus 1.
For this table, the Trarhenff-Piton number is 1.3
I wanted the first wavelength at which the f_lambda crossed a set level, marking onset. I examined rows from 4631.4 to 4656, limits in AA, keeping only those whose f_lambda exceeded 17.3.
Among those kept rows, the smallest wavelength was 4644.79 AA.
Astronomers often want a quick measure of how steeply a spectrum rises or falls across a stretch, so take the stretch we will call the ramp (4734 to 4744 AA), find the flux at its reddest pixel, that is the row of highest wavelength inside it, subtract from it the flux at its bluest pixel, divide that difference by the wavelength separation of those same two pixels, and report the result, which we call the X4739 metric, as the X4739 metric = 0.22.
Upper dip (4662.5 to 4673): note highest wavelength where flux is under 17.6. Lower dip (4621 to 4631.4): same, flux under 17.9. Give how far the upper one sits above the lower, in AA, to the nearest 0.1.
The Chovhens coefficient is 41.8 AA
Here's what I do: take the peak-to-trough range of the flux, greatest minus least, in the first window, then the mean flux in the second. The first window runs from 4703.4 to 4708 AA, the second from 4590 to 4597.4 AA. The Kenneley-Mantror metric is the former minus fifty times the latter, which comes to -863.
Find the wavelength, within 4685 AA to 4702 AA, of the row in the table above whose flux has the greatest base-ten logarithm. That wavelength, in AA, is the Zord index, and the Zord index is 4697.49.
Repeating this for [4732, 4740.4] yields 4739.86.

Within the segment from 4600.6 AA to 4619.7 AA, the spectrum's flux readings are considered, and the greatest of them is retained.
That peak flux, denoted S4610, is 20.43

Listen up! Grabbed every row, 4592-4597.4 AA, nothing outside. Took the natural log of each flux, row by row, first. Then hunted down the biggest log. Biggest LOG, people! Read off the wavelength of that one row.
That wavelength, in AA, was 4592.67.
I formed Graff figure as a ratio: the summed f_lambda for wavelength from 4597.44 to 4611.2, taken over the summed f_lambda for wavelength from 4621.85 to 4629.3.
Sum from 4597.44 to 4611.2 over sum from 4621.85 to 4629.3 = 1.6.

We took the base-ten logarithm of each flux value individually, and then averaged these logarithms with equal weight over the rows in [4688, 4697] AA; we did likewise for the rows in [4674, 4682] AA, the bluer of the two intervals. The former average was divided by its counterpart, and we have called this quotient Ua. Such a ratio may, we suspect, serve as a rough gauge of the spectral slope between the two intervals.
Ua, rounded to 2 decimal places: 1.00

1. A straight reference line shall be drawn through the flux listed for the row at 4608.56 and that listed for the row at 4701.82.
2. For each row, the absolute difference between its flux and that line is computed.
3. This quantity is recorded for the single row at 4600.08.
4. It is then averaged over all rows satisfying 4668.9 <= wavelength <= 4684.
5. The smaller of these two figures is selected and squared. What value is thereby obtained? 0.14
